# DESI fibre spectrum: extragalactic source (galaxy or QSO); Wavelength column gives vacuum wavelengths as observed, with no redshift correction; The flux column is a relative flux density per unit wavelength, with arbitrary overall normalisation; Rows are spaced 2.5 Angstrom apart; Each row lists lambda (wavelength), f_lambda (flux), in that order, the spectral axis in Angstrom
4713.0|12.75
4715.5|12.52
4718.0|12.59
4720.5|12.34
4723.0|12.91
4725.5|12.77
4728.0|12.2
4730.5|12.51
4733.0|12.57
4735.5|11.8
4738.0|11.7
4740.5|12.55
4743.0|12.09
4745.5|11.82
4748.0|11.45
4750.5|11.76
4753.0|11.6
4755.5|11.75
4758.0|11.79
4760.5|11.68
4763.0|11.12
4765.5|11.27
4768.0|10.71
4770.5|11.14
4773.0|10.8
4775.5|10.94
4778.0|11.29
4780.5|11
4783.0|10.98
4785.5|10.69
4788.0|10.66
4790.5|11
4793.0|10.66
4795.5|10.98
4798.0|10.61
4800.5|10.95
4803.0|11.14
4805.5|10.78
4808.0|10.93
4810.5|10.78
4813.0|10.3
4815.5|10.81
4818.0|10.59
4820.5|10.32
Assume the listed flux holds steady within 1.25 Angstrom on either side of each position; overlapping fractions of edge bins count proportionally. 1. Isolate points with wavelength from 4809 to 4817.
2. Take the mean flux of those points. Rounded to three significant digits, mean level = 10.6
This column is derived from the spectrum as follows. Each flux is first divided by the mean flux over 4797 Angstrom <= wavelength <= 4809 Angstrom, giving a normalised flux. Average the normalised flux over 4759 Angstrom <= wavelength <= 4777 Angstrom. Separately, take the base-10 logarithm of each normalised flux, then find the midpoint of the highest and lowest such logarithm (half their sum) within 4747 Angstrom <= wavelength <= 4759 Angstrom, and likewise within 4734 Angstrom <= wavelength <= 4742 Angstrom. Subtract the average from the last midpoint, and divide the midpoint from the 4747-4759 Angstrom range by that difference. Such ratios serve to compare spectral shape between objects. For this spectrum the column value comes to -0.029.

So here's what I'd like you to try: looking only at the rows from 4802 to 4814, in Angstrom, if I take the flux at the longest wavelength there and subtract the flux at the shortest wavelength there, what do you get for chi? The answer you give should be -0.8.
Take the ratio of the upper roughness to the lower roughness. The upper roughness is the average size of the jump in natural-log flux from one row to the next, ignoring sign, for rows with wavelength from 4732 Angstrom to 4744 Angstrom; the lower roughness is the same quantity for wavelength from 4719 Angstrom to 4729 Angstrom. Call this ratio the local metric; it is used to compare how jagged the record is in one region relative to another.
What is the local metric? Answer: 1.3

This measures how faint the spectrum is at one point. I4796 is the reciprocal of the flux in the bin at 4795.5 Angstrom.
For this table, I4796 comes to 0.091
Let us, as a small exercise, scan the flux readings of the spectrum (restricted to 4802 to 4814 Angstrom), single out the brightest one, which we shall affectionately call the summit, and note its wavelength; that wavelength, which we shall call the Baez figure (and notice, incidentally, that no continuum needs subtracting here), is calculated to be 4803.0 Angstrom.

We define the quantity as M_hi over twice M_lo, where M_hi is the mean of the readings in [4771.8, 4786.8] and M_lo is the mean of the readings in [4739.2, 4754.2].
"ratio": 0.461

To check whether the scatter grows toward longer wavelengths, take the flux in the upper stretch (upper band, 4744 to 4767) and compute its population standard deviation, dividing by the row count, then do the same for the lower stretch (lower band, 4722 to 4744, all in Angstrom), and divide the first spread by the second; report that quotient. 0.59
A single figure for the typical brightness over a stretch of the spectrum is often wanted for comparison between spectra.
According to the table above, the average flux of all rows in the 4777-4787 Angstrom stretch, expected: 11.0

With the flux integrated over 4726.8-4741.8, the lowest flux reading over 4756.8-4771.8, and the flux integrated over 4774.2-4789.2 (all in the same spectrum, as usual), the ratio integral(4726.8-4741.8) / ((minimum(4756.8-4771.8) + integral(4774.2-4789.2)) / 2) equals 2.10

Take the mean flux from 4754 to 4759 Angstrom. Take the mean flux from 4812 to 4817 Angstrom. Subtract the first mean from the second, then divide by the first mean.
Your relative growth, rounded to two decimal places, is -0.10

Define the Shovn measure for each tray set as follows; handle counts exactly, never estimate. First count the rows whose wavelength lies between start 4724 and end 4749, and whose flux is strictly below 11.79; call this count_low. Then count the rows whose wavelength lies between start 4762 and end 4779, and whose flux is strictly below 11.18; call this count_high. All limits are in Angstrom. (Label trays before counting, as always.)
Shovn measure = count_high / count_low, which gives 2.50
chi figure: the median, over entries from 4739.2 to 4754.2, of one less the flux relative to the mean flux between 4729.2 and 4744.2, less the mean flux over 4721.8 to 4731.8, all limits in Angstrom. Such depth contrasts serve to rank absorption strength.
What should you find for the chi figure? -12.6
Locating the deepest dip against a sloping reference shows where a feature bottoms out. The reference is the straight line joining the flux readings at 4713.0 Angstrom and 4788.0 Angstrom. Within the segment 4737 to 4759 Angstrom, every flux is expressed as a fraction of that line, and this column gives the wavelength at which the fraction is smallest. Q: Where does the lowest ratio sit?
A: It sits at 4738.0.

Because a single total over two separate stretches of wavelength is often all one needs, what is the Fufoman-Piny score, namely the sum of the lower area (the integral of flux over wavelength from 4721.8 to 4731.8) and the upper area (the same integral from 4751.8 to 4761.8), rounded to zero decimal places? 243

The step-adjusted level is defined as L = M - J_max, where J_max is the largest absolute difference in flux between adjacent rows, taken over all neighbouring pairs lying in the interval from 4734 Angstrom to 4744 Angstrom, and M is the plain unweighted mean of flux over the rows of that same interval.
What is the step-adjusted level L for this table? 11.2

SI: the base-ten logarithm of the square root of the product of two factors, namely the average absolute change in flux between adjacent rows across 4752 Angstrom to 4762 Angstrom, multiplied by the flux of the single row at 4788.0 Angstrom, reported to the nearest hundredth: 0.01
